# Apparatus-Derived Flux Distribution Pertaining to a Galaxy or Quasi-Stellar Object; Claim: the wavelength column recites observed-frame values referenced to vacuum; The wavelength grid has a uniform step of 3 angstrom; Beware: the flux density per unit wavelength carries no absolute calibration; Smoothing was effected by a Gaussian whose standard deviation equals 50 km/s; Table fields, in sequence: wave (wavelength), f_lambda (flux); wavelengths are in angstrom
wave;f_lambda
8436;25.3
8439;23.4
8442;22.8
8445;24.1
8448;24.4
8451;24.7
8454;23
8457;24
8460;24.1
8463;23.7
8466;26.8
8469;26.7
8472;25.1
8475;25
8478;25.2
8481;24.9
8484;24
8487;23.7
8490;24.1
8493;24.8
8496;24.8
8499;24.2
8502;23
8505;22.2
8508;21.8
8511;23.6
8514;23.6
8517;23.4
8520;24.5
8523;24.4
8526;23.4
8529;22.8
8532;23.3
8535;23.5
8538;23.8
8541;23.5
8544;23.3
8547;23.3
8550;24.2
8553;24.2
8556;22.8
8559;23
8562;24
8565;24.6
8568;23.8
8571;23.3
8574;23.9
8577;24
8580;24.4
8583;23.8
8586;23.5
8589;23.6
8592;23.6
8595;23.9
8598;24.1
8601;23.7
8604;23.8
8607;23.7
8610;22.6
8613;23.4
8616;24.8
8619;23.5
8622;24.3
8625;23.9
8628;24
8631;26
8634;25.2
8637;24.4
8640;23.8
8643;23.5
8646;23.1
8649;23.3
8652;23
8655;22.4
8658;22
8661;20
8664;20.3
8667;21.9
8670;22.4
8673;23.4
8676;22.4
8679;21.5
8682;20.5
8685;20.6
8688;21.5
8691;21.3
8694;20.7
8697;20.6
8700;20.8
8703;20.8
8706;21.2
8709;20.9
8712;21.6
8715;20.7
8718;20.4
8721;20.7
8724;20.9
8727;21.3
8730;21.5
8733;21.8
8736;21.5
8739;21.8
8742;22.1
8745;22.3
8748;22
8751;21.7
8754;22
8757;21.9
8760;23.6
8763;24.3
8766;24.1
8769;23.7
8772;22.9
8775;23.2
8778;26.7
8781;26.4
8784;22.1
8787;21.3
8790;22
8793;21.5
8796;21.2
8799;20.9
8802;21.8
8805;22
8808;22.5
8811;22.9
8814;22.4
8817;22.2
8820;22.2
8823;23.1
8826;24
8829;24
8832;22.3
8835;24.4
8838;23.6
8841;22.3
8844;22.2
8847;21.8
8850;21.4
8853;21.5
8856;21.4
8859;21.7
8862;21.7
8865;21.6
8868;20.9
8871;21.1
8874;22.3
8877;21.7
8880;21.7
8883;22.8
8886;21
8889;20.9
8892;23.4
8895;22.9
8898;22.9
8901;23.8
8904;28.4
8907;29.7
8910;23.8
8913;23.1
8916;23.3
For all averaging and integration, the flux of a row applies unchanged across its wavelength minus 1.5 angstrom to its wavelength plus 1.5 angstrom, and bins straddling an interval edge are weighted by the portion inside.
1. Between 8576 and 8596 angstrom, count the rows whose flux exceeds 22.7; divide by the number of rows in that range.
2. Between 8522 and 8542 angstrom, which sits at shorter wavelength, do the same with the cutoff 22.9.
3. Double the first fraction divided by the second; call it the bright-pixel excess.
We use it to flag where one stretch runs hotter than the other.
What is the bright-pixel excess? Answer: 2.3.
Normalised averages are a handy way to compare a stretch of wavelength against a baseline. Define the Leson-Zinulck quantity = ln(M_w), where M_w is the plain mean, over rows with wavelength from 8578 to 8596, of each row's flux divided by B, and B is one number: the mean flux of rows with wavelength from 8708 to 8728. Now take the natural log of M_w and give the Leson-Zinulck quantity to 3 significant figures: 0.129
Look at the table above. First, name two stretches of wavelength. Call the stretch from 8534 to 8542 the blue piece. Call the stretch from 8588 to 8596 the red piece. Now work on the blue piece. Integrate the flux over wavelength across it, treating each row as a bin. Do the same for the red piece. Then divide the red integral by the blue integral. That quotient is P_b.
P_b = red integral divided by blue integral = 1.00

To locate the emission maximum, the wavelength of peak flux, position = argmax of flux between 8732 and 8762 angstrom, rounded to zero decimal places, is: 8760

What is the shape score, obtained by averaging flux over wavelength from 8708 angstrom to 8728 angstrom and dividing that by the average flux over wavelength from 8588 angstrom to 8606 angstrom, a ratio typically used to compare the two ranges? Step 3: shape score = 0.88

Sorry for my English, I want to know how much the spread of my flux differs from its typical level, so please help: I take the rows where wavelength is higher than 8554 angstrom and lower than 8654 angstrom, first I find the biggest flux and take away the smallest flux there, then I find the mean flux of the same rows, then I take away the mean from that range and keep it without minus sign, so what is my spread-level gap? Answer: 20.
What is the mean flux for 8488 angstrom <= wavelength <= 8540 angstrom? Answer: 23.6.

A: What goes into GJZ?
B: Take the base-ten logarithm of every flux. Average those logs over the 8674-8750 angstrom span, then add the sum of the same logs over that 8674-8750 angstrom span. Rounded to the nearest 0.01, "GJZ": 34.51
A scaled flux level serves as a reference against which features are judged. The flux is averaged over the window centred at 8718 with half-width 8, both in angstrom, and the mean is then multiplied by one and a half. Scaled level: 31.3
